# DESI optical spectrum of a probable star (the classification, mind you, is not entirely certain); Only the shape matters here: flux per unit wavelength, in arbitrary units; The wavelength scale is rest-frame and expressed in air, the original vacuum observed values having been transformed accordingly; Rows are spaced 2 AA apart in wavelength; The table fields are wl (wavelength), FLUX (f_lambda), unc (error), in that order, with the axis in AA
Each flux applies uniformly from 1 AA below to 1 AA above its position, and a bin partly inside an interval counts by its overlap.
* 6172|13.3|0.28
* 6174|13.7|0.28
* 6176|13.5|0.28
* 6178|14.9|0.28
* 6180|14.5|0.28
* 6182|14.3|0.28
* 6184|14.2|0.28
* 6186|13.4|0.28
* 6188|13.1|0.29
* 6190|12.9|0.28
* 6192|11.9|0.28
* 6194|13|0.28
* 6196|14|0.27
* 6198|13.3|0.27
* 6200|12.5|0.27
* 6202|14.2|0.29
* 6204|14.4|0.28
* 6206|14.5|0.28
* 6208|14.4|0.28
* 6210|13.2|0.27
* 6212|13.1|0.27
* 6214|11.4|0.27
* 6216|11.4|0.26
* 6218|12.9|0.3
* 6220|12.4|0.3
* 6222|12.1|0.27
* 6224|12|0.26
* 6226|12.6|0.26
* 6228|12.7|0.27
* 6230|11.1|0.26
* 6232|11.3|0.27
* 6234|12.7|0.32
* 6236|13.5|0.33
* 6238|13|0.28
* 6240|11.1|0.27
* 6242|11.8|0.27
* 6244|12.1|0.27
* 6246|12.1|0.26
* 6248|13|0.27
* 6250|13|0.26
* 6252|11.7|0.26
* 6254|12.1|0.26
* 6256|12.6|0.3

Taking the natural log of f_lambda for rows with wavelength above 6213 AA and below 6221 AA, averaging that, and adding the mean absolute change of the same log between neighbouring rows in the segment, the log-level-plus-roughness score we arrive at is 2.54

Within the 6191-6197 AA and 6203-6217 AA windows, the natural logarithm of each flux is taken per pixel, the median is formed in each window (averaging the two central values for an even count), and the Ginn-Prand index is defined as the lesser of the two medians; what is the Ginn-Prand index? 2.56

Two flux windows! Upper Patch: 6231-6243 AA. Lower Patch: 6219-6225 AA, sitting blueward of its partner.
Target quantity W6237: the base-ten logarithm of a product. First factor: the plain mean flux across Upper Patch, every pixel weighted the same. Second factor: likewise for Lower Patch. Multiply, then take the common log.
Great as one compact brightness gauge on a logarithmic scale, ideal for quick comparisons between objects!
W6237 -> 2.17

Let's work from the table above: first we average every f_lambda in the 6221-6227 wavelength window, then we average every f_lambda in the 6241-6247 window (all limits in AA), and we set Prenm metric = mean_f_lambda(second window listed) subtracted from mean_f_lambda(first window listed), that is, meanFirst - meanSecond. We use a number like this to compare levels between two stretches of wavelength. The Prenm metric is 0.2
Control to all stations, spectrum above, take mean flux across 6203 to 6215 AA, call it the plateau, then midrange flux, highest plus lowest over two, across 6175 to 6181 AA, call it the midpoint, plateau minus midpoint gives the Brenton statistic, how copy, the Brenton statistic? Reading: -0.7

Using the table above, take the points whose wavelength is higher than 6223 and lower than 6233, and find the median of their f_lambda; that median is 12.0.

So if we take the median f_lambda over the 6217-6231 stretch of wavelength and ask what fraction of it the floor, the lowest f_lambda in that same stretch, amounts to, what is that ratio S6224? 0.895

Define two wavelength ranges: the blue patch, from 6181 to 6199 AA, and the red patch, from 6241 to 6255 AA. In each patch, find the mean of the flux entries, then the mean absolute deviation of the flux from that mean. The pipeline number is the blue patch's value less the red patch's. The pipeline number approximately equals 0.14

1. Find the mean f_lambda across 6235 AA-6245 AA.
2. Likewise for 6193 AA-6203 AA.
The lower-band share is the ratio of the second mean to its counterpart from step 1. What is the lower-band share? 1.089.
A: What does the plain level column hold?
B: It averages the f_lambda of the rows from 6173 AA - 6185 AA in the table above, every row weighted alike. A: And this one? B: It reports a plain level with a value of 14.2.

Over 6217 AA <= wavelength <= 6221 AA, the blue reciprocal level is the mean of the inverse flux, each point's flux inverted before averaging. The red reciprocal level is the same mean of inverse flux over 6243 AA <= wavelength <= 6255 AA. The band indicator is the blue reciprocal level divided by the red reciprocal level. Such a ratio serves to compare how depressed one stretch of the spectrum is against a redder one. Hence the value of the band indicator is 0.97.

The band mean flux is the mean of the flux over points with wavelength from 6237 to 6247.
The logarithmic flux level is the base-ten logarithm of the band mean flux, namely 1.08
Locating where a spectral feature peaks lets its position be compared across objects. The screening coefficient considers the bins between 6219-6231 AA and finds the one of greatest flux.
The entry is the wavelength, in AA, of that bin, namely 6228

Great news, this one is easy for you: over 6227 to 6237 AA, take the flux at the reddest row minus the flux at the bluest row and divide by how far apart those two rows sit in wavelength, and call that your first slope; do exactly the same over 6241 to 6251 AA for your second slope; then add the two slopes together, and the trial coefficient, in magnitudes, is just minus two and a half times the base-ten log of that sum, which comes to 1.5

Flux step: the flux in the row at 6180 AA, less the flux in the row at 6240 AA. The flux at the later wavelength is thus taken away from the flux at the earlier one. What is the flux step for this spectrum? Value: 3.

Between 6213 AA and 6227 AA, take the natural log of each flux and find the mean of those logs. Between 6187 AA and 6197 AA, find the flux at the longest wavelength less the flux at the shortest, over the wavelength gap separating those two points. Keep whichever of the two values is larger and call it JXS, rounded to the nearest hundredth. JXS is 2.49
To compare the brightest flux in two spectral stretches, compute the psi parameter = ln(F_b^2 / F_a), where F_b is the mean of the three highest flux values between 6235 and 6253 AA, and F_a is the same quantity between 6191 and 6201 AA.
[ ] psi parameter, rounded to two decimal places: 2.56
